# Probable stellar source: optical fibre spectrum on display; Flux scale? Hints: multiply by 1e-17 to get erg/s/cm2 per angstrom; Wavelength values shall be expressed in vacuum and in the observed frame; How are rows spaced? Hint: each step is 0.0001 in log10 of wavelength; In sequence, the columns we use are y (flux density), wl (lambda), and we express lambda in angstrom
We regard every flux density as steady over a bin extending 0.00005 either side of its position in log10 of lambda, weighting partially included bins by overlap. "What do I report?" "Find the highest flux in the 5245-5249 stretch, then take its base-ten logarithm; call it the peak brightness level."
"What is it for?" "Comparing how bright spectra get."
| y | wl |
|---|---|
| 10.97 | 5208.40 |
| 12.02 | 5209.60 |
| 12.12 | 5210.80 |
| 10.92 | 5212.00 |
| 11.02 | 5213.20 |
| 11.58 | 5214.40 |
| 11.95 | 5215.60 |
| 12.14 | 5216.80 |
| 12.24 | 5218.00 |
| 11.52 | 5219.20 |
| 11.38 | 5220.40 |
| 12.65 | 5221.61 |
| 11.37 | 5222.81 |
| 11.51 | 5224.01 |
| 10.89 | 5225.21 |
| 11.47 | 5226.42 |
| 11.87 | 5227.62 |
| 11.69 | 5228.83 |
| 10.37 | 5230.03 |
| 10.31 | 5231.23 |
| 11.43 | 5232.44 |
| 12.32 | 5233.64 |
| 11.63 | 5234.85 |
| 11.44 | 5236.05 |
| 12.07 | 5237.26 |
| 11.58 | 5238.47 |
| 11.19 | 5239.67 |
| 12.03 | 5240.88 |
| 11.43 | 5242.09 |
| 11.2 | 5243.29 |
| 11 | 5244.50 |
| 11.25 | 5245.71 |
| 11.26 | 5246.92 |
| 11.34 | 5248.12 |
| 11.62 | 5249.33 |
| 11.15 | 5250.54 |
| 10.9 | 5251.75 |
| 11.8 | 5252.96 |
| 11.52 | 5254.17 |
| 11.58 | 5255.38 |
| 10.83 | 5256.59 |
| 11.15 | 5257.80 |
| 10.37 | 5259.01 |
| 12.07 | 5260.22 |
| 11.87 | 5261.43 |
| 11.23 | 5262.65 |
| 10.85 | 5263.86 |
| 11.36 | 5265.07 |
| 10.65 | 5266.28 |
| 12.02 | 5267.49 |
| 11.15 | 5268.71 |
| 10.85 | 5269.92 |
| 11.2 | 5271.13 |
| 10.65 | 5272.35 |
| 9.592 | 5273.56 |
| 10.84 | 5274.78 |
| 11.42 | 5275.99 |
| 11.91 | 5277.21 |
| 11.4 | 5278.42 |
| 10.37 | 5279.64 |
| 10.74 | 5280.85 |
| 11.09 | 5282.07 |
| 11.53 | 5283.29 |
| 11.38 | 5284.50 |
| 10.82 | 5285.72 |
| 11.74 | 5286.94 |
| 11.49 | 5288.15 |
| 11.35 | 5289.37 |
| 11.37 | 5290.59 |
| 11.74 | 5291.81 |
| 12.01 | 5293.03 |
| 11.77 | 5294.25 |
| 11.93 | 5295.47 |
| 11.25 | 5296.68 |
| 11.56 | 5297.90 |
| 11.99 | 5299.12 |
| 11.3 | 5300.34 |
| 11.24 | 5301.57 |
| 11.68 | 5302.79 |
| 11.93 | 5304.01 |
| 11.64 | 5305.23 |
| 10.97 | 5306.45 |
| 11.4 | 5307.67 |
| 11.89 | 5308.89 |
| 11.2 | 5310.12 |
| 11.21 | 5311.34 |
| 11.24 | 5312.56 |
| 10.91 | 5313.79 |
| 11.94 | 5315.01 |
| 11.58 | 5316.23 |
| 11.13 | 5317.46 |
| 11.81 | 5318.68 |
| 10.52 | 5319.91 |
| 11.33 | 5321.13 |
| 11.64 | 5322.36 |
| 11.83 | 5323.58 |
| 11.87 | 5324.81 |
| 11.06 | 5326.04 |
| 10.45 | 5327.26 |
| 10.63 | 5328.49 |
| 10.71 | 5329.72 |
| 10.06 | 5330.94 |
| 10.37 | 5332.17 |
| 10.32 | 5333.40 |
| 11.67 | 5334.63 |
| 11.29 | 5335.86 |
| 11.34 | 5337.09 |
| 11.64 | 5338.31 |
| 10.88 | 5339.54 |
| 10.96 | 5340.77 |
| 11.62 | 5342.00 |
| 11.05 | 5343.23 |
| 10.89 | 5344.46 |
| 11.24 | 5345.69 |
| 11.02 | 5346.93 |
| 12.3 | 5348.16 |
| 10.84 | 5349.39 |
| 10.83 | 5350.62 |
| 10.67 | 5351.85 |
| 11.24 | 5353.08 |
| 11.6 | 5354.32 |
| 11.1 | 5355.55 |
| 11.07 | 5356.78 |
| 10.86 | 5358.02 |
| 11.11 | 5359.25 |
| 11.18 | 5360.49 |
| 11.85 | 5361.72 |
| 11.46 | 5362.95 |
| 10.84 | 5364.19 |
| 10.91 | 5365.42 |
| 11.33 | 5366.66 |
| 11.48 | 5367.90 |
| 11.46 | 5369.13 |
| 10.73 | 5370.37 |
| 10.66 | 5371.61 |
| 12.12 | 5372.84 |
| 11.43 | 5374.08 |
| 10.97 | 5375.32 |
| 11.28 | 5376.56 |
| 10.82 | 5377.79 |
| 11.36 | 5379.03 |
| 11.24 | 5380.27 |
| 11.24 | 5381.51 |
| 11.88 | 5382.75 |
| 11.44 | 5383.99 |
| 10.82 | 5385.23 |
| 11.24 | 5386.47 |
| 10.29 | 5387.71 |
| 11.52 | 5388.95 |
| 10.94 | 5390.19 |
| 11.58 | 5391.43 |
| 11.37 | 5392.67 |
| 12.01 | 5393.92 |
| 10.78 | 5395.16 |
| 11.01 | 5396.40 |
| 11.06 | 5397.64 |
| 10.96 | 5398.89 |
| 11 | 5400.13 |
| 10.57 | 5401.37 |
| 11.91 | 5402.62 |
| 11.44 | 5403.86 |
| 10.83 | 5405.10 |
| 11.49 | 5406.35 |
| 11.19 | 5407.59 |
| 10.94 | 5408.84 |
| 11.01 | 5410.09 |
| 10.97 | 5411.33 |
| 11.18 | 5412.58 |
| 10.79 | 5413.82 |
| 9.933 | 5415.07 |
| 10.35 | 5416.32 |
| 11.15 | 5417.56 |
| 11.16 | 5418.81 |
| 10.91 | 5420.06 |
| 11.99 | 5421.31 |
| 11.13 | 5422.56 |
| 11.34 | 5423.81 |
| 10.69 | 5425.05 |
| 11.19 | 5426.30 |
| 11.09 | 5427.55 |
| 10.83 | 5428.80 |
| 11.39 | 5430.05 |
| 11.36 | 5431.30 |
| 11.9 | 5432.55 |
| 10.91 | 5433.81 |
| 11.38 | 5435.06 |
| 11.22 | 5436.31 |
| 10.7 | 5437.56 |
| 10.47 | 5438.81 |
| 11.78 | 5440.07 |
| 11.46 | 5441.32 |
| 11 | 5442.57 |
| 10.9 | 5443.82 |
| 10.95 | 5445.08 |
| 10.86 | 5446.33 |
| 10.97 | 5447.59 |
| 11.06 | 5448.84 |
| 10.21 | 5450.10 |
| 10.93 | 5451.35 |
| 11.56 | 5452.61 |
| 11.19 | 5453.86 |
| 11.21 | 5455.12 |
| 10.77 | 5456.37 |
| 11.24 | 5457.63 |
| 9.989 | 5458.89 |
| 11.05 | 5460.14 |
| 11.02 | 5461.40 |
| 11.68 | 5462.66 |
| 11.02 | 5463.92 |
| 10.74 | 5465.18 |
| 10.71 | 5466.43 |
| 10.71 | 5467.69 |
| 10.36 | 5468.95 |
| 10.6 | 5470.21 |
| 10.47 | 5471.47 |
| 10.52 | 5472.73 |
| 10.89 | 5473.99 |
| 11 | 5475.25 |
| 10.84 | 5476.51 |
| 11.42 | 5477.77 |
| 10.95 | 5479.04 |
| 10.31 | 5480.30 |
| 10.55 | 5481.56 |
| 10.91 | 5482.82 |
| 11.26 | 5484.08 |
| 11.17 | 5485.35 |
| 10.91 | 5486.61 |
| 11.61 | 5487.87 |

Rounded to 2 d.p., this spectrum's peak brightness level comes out 1.05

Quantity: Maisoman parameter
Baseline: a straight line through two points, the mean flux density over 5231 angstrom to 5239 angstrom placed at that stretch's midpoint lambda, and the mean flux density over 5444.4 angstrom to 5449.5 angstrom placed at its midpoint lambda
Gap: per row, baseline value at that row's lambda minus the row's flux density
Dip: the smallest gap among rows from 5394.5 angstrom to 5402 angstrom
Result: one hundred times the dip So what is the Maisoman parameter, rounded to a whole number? 3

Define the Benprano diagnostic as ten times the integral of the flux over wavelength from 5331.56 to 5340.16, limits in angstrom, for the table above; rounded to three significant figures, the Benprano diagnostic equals 952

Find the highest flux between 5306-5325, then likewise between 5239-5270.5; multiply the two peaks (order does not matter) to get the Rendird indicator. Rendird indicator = 144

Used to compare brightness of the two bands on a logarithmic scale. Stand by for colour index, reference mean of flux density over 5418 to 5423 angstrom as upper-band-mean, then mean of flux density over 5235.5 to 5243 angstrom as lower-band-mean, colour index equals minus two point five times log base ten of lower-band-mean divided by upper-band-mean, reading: -0.031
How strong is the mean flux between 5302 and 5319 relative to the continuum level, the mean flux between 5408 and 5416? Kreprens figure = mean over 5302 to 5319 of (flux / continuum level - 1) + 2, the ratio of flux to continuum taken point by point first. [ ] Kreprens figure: 2.06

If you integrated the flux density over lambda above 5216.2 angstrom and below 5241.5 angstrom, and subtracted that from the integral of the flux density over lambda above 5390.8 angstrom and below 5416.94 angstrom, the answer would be -3.6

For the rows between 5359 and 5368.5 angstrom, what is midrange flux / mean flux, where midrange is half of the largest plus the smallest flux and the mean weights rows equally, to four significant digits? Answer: 1.007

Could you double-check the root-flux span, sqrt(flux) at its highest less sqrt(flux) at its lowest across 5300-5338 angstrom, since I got 0.284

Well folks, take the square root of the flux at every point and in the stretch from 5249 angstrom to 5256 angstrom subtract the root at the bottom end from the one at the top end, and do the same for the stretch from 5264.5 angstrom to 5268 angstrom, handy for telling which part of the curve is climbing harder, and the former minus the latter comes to -0.102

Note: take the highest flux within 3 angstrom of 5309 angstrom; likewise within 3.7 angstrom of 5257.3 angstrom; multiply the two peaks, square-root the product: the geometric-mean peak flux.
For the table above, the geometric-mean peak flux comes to 12.0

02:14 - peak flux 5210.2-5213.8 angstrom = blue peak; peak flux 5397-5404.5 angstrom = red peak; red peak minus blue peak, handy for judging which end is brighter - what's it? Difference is -0.21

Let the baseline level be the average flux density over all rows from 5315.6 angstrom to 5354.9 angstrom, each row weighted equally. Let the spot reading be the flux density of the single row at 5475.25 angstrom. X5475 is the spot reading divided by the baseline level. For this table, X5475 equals 0.99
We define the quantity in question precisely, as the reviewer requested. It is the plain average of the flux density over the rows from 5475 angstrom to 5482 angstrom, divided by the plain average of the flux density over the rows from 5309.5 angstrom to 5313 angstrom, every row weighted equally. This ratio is 0.967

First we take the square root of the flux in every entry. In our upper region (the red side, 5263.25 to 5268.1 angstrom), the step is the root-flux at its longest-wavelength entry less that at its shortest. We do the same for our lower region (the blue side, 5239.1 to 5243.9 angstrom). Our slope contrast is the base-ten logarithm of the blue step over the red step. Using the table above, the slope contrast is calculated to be -2.1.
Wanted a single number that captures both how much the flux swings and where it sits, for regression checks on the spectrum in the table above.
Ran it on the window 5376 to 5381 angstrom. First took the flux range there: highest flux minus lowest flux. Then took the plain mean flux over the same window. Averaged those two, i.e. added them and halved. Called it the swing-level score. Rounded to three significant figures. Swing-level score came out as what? 5.86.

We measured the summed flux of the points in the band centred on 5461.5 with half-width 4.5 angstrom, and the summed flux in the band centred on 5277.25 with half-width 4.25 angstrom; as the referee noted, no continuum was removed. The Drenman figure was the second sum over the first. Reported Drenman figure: 0.99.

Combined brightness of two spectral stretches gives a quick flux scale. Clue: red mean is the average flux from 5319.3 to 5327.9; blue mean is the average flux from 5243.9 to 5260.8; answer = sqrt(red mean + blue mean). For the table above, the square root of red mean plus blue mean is 4.75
